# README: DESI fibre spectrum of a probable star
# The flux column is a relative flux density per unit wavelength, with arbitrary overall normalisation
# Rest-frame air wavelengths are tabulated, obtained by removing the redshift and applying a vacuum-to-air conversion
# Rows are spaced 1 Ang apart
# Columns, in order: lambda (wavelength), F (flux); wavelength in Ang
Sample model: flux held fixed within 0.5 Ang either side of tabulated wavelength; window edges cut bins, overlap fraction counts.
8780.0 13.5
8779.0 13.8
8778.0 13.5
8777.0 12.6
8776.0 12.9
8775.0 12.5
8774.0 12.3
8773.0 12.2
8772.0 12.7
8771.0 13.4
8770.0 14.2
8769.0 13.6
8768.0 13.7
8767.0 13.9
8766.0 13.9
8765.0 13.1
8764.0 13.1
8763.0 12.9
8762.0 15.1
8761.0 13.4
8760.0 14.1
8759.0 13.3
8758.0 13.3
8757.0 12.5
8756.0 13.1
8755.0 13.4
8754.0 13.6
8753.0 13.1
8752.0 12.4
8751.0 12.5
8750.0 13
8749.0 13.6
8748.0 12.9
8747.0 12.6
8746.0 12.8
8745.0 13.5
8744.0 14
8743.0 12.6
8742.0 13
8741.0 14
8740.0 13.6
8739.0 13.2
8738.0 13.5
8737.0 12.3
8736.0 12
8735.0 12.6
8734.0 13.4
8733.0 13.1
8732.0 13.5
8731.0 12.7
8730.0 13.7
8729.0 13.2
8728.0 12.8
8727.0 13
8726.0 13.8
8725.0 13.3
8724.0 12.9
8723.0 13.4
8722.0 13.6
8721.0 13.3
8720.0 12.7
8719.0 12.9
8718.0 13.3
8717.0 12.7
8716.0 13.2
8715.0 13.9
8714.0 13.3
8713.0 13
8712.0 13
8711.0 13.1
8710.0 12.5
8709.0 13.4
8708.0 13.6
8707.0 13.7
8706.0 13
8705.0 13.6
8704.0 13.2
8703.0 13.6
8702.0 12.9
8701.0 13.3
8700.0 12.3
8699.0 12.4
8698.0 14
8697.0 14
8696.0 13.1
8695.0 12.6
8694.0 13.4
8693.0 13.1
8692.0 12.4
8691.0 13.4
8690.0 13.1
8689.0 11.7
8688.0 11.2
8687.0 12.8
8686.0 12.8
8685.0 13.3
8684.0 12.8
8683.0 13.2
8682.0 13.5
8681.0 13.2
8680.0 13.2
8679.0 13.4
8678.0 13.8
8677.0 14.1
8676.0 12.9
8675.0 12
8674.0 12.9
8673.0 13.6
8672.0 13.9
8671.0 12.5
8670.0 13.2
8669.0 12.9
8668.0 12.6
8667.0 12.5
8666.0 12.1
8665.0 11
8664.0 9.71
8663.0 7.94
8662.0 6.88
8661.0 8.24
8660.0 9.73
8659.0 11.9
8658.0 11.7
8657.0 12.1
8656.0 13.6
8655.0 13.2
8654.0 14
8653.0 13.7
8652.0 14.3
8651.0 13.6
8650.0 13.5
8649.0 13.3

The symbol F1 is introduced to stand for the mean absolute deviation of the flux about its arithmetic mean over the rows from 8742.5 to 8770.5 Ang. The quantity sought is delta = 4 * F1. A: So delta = 1.9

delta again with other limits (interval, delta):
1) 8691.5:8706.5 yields 1.7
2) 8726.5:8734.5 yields 1.1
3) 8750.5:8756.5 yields 1.5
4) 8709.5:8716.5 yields 1.1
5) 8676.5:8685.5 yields 1.1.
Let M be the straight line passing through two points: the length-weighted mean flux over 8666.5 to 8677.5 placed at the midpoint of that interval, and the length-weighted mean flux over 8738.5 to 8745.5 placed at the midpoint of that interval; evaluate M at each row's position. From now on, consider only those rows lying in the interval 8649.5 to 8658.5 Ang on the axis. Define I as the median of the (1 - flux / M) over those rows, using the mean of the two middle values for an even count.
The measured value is -0.05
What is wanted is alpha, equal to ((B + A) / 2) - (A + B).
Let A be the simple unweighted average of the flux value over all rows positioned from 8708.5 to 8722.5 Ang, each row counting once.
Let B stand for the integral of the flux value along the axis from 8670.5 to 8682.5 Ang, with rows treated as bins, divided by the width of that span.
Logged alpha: -13.19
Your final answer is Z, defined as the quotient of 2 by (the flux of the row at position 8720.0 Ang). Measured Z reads 0.157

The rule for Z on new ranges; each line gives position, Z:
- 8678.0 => 0.145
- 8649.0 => 0.150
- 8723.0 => 0.149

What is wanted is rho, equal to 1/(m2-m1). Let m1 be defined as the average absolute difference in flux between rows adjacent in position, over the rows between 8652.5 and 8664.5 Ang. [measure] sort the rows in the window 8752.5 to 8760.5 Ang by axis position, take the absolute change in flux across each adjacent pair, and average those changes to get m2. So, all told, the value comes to -1.7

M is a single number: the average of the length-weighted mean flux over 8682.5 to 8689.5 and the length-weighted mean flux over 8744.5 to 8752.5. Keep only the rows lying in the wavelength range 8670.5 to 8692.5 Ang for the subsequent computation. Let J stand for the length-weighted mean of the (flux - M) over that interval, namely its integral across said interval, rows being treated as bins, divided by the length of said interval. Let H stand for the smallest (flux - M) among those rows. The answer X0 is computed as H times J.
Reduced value -0.40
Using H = -1.5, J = 0.26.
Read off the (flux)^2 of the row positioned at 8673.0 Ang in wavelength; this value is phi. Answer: 185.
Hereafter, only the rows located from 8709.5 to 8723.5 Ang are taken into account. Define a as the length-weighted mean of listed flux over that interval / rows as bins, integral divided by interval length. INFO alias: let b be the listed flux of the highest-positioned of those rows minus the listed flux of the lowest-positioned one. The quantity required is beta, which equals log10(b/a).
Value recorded -1.2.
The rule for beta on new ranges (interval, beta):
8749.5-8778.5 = -1.4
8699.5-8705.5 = -1.0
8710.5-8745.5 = -1.5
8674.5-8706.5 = -1.1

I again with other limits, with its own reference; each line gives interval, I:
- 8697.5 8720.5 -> 0.00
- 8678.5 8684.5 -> -0.01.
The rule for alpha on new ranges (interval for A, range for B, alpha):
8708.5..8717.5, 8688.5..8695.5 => -12.97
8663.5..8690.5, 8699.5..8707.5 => -12.97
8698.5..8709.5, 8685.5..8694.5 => -12.92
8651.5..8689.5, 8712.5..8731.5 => -12.76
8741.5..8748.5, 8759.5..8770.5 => -13.39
